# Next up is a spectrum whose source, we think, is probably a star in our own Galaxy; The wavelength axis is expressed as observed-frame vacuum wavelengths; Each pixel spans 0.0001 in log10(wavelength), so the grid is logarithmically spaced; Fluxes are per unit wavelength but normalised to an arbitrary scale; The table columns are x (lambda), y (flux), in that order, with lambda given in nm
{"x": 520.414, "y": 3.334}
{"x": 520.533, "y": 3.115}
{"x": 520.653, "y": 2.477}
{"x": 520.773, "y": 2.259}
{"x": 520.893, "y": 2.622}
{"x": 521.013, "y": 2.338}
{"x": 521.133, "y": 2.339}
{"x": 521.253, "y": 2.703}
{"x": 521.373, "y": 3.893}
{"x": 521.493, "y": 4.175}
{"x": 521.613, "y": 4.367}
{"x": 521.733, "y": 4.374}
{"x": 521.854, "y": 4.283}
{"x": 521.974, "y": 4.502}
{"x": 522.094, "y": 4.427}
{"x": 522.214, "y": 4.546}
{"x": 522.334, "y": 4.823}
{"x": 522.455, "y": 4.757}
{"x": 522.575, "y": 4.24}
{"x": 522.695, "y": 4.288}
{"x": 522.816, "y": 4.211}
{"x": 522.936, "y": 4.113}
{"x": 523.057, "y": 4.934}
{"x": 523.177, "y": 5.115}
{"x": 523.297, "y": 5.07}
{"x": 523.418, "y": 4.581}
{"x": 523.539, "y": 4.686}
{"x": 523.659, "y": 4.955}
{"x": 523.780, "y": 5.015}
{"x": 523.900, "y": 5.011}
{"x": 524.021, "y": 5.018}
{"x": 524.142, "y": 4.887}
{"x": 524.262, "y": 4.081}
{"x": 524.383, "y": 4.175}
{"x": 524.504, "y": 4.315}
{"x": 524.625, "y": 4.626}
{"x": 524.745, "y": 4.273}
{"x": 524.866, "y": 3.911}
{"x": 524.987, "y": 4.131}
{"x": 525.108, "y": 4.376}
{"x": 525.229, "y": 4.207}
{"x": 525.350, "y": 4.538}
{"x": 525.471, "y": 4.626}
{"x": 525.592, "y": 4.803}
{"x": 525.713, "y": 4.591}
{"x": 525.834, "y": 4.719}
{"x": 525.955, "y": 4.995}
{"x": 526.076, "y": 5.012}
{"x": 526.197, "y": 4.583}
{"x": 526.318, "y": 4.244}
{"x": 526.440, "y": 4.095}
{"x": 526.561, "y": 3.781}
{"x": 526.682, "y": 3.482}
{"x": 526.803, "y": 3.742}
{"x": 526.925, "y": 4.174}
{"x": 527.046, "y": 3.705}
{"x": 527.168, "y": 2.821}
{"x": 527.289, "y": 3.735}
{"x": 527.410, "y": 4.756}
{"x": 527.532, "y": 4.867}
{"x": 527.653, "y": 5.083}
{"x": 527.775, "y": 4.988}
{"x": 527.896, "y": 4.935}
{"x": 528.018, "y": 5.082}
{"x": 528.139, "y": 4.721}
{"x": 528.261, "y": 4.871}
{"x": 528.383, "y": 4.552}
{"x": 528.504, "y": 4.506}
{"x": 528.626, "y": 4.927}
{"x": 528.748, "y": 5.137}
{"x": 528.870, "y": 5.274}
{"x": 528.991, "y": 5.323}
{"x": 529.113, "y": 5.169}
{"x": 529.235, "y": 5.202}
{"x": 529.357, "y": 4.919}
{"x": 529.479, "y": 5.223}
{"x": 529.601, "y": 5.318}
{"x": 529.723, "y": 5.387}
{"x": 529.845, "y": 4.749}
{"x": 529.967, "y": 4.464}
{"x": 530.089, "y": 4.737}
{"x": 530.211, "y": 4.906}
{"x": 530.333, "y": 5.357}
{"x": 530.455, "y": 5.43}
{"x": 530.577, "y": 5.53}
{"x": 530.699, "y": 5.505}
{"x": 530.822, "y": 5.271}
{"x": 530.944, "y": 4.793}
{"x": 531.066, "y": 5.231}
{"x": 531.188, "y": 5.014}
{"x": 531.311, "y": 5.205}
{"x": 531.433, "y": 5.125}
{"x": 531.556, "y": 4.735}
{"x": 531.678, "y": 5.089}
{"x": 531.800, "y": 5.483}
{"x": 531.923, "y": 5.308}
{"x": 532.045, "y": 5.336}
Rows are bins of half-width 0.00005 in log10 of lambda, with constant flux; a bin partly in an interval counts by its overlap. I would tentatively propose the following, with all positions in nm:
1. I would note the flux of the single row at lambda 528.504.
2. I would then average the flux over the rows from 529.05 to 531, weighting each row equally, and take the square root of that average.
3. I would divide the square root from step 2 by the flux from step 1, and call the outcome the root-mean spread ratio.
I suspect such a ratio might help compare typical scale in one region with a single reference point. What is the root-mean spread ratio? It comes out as 0.502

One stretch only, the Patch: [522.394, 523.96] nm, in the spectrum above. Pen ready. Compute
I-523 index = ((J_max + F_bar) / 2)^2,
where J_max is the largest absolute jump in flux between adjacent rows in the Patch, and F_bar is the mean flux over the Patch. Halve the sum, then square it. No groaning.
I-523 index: 7.6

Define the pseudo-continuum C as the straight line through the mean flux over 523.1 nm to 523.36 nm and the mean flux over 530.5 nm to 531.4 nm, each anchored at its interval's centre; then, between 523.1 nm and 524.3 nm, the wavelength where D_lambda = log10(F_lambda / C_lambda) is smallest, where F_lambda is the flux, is 524.262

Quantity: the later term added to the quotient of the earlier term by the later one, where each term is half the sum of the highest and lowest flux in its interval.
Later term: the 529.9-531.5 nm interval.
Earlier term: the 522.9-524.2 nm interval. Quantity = 5.92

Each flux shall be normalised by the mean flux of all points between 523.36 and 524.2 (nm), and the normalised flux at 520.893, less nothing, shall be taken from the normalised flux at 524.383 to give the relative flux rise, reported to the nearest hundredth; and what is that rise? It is 0.32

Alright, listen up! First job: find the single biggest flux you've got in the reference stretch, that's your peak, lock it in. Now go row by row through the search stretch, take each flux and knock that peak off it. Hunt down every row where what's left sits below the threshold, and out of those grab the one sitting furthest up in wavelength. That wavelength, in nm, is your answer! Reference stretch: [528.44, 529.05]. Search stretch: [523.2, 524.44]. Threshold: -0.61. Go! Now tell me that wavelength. 524.383 nm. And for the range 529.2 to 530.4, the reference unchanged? 529.967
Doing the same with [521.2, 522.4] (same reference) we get 522.214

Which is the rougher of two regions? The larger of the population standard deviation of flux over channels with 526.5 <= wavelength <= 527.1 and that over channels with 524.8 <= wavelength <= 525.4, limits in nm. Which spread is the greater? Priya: 0.224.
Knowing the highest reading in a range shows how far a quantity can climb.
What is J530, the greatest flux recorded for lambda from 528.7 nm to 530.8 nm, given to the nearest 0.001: 5.530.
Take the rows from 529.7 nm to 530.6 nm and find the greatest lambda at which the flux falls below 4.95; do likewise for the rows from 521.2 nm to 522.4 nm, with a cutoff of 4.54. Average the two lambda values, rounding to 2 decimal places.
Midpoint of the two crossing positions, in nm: 526.15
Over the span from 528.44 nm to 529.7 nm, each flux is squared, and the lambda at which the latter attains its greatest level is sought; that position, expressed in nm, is 528.991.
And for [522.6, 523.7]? 523.177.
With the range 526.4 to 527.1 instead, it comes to 526.925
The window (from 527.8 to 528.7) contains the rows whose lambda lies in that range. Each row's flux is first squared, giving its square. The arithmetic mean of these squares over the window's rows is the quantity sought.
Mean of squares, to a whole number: 23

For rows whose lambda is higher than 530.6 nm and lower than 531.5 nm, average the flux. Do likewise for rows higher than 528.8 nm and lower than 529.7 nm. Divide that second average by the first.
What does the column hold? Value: 1.01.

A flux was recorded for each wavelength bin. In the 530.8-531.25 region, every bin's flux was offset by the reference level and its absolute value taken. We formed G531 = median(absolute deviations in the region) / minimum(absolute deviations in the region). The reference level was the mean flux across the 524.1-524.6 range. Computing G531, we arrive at 1.8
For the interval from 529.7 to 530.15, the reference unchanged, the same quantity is 3.8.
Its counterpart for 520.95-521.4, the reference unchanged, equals 3.9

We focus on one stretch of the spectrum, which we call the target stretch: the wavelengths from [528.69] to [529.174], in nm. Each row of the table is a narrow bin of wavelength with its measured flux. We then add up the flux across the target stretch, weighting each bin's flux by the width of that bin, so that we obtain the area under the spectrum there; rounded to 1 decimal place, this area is 2.5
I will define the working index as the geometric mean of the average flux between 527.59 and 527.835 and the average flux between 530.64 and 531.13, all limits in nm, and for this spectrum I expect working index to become 5.1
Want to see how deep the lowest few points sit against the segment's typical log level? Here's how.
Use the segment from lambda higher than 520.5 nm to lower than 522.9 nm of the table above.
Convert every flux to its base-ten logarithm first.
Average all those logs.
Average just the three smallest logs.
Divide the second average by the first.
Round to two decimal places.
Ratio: 0.65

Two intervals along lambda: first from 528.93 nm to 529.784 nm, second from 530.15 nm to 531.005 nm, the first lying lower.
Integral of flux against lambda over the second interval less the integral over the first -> 0.04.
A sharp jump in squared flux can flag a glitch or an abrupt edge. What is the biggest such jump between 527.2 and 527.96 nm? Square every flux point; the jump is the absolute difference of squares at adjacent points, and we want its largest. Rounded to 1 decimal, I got 8.7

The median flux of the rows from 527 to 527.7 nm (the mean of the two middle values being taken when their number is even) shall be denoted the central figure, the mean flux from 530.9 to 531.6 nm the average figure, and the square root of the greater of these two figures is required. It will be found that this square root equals 2.24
